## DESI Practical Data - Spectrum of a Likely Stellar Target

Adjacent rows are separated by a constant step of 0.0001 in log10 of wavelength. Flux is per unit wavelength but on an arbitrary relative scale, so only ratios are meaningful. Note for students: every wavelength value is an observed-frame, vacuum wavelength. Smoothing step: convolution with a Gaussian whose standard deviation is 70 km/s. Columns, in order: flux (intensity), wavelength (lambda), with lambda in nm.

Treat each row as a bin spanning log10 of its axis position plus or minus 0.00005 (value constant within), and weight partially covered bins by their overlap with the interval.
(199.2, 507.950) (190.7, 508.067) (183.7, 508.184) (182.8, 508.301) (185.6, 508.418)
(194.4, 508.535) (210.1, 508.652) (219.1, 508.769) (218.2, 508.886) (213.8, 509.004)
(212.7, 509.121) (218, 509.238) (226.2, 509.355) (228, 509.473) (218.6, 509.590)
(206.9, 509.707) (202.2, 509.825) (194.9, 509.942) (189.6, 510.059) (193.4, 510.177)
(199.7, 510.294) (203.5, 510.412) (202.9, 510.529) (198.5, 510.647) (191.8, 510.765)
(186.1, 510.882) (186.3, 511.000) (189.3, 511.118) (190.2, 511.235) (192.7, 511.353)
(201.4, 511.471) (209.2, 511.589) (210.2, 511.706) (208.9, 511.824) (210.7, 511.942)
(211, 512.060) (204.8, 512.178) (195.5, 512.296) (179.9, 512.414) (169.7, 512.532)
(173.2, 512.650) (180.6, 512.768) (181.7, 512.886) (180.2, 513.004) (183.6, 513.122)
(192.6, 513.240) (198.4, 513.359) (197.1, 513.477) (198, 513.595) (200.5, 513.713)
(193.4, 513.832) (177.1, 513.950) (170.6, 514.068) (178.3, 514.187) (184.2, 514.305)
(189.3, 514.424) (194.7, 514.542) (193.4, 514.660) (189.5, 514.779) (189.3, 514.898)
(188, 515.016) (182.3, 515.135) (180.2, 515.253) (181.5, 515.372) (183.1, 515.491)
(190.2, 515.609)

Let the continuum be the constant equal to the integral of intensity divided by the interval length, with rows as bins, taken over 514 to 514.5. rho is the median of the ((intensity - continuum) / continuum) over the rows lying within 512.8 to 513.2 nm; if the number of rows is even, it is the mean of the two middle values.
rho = 0.00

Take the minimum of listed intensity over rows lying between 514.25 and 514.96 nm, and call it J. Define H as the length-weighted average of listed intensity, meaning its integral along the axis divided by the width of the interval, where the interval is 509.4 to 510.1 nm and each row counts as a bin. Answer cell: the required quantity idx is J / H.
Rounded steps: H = 208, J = 184.2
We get 0.89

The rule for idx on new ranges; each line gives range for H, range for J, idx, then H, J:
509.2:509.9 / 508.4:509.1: 0.86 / 216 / 185.6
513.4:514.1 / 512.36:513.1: 0.89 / 191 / 169.7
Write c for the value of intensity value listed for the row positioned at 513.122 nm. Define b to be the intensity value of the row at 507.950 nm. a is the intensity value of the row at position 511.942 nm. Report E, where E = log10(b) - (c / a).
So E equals 1.43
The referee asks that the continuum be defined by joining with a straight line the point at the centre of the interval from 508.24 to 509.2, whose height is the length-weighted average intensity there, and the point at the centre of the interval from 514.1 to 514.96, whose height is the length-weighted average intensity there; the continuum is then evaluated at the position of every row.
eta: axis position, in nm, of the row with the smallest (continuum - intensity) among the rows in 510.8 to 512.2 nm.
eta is 512.060 nm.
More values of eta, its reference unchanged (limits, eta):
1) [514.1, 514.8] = 514.542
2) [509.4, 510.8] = 509.473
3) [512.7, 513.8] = 513.713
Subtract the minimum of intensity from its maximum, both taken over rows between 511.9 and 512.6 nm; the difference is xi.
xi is 41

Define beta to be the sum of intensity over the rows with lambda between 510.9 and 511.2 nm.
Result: 376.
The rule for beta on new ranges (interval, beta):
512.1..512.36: 400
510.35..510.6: 406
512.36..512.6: 350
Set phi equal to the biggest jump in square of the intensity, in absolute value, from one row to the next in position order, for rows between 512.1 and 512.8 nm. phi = 5856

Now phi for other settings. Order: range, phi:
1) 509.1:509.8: 4978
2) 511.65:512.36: 3723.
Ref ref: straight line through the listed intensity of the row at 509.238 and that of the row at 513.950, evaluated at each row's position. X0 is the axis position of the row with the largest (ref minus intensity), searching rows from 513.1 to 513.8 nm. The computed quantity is 513.122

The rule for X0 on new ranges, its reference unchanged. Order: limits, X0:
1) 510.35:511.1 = 510.882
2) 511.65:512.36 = 512.296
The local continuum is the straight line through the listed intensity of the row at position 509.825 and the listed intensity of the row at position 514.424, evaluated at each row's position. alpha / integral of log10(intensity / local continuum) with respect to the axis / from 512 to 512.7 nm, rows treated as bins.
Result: -0.010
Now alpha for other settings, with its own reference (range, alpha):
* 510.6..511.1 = -0.010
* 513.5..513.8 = 0.005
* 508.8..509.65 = 0.027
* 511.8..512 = 0.006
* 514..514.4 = -0.011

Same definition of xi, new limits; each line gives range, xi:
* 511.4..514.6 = 41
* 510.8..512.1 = 25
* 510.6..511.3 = 12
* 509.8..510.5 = 14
